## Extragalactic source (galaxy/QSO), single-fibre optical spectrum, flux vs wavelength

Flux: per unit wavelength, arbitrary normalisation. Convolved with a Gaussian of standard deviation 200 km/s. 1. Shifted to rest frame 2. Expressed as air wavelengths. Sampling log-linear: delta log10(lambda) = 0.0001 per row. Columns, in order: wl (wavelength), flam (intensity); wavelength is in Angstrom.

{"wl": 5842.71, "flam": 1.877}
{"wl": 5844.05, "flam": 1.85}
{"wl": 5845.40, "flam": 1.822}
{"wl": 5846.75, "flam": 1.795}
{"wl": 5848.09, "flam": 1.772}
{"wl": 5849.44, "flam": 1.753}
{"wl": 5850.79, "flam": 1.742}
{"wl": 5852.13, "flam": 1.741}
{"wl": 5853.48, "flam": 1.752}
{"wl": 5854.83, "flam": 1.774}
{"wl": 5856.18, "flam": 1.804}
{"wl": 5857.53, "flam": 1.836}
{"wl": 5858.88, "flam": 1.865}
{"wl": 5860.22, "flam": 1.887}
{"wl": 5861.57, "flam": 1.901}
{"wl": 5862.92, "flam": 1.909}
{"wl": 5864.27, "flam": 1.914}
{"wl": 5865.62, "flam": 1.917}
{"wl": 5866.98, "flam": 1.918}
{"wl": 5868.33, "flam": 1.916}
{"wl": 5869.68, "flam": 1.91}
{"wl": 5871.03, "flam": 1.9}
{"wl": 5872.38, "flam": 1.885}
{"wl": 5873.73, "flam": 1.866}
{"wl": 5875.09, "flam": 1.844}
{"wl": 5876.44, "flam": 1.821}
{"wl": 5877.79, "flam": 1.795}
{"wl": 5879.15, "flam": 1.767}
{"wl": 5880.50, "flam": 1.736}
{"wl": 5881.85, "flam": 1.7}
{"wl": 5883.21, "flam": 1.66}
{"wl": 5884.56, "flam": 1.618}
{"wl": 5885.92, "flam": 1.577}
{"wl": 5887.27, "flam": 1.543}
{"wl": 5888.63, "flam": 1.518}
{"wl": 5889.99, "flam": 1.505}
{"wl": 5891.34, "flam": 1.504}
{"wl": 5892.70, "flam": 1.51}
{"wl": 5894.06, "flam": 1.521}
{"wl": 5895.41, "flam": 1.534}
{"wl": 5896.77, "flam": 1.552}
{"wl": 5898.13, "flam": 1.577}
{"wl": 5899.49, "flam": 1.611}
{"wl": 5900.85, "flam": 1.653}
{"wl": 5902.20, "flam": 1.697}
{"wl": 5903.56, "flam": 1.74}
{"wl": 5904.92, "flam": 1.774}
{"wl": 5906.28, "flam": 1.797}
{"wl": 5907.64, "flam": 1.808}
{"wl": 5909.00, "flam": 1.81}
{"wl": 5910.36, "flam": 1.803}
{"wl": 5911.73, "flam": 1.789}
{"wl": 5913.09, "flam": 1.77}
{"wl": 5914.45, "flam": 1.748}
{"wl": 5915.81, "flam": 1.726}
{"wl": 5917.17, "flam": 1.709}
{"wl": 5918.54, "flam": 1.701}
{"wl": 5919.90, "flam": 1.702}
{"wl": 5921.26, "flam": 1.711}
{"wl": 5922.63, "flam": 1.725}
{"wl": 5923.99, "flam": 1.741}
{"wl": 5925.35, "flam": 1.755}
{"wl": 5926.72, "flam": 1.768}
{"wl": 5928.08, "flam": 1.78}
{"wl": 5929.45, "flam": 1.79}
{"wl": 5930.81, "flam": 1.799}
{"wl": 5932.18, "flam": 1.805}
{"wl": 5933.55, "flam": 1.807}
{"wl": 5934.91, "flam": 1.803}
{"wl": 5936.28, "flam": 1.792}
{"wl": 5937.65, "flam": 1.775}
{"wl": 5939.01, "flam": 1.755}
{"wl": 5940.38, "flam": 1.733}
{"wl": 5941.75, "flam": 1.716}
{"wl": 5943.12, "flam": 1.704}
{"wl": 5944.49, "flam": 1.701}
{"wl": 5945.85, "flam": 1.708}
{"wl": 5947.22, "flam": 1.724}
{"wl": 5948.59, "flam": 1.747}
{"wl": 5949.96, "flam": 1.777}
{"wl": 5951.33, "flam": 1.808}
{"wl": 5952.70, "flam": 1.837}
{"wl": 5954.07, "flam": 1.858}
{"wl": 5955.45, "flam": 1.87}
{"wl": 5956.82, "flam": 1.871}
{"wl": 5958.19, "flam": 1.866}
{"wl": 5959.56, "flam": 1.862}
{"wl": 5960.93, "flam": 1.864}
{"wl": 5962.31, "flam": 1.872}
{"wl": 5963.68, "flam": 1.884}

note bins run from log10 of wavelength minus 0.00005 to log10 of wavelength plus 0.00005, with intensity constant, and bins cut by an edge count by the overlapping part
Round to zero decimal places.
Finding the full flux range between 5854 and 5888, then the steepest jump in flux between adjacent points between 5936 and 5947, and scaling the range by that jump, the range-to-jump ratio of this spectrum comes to 17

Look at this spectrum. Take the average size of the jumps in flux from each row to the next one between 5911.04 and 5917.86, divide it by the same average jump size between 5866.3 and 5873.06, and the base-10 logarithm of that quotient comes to 0.38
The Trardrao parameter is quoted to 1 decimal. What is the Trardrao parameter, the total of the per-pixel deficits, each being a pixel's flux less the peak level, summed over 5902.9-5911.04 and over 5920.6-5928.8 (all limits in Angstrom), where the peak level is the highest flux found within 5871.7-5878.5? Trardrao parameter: -1.4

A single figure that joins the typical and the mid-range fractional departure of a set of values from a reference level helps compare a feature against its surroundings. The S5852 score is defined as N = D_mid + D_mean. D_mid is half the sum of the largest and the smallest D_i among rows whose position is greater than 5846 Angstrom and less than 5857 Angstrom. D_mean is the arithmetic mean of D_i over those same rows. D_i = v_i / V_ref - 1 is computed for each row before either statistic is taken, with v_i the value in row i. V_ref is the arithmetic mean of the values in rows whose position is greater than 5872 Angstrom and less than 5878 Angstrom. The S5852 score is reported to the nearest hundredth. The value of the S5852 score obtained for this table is -0.08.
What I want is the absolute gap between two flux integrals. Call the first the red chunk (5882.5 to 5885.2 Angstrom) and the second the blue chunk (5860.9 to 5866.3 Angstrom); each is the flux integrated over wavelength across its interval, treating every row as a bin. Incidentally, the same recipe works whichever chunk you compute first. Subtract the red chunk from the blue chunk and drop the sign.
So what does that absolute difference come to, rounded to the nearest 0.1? 5.9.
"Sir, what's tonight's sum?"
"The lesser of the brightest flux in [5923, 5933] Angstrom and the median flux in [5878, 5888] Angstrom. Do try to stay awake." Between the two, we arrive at 1.66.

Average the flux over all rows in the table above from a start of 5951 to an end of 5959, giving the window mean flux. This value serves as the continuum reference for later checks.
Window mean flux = 1.85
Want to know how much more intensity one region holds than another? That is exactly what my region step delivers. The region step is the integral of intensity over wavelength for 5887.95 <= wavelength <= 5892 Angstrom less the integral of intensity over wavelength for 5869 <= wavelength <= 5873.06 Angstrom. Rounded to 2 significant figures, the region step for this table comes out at -1.6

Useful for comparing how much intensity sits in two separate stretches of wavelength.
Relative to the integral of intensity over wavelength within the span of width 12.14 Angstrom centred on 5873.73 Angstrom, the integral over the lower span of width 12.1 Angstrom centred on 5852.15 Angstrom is 0.953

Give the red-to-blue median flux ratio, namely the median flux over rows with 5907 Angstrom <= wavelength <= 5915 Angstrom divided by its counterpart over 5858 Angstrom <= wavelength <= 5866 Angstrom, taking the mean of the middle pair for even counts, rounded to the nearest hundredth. 0.94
